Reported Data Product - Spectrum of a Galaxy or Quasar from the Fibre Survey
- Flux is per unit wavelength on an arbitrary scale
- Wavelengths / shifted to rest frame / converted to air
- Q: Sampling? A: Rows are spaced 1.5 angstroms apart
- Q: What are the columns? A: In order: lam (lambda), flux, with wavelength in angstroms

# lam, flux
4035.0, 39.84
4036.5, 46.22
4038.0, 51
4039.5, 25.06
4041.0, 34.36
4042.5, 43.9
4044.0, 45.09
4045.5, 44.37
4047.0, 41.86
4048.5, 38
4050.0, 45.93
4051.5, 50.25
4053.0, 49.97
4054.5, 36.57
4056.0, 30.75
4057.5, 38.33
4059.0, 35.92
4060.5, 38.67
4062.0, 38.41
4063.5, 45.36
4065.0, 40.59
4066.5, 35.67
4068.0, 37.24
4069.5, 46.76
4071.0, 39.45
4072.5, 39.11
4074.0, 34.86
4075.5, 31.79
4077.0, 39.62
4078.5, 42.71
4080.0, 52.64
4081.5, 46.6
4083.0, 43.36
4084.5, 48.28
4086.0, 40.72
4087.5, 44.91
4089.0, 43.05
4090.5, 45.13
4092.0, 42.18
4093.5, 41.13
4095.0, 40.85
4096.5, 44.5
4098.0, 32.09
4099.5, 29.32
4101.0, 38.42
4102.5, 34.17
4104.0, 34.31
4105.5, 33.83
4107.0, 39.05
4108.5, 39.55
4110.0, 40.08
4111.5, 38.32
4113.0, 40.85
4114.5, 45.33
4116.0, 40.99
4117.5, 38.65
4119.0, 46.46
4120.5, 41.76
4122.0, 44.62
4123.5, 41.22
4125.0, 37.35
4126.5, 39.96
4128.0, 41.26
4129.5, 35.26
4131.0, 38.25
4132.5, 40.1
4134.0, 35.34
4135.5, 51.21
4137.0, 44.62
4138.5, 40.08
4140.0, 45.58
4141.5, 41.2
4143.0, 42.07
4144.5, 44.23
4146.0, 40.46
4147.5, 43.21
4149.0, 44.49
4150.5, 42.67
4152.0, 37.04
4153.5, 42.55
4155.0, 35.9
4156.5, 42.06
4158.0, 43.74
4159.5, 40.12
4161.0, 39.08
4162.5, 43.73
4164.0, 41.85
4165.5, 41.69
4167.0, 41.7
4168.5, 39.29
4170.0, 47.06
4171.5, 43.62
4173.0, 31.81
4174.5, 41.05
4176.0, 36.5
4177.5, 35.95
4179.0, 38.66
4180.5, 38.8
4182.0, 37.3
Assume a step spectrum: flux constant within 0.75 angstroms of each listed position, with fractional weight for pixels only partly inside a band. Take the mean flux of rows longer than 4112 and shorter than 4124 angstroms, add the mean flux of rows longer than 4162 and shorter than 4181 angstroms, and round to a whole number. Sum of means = 83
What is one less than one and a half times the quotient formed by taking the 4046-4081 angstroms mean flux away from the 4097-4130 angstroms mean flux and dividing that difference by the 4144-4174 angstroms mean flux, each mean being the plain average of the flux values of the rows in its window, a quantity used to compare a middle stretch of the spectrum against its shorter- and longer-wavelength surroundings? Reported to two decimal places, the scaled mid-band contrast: -1.06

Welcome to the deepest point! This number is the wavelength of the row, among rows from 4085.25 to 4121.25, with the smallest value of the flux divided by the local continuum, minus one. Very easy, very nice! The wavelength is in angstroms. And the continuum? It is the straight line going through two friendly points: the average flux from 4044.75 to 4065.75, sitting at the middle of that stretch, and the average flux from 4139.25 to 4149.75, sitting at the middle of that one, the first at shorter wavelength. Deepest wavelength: 4099.5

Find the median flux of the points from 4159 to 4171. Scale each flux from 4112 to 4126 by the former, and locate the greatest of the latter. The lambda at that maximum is 4119.0 angstroms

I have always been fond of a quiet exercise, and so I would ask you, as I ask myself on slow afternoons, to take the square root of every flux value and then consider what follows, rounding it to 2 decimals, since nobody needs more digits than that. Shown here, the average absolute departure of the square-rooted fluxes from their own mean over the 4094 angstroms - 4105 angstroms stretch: 0.35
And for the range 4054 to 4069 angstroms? 0.21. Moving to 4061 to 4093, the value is 0.30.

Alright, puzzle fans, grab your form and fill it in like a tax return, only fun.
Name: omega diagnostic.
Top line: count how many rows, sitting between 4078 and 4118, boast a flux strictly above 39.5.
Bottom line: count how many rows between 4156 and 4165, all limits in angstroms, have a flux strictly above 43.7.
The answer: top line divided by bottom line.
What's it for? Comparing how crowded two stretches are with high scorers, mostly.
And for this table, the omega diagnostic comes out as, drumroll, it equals 9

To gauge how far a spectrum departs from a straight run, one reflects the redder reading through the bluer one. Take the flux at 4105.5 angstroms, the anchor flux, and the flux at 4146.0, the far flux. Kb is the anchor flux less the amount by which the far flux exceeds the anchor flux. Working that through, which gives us 27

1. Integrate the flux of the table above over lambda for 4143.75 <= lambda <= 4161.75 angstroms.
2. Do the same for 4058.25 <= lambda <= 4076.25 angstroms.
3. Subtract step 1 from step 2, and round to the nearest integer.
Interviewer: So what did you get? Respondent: -48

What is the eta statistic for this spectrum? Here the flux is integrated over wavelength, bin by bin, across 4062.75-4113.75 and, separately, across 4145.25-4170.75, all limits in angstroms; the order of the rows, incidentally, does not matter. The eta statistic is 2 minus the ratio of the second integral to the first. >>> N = 1.5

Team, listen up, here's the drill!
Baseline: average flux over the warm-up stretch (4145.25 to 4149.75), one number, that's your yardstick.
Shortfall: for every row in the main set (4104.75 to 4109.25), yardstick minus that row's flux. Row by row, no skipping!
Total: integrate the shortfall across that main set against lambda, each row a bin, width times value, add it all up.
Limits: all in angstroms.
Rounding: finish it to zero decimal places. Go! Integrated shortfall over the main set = 24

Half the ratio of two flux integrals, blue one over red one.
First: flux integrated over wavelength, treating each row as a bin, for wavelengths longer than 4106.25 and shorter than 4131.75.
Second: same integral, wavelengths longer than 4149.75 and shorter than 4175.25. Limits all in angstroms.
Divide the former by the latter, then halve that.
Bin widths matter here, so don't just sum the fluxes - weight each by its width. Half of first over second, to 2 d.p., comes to 0.50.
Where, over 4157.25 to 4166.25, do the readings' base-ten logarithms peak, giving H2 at 4158.0 angstroms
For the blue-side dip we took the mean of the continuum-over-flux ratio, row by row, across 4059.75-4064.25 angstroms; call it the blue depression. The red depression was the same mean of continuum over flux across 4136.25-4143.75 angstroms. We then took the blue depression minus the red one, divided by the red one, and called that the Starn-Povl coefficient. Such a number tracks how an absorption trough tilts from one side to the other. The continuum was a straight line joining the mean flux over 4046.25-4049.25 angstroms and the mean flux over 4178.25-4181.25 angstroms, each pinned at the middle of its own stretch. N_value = 0.069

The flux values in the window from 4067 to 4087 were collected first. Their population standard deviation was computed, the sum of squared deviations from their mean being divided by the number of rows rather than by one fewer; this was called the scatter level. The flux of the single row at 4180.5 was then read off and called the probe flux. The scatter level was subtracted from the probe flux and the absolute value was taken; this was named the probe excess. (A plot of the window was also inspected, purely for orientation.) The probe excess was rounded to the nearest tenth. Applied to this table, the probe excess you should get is 33.3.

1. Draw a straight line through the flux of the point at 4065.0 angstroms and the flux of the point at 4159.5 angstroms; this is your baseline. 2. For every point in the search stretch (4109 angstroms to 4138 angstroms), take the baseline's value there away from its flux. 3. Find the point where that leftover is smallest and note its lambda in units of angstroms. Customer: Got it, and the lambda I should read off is 4129.5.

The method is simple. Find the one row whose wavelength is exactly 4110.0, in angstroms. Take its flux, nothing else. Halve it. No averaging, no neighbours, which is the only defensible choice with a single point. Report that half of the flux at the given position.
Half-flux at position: 20.0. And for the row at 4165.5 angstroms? 20.8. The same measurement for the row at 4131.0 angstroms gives 19.1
